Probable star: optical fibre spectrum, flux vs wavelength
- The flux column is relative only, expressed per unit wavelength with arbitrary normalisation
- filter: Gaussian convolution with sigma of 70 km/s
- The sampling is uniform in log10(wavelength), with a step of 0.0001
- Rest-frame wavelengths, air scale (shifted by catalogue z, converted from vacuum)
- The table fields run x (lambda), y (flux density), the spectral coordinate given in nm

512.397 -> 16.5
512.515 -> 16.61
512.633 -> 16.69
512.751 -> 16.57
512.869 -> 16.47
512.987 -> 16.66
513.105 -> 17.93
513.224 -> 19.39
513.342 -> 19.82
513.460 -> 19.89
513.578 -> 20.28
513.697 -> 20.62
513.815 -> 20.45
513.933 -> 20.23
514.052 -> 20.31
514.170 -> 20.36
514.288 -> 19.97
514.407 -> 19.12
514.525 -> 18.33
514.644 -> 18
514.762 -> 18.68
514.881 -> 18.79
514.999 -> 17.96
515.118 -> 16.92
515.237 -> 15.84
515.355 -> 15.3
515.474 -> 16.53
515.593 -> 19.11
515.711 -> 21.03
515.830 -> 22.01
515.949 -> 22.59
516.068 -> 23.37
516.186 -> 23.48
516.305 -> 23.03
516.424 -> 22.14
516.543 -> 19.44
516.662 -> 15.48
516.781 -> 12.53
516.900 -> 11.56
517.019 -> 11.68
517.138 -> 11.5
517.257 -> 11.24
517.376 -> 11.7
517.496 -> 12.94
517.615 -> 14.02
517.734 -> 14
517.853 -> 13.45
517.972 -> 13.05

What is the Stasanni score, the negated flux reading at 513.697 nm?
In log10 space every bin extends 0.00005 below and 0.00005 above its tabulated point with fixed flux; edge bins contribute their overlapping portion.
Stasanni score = -21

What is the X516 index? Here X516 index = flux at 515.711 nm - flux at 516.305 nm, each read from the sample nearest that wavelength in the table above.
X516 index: -2.0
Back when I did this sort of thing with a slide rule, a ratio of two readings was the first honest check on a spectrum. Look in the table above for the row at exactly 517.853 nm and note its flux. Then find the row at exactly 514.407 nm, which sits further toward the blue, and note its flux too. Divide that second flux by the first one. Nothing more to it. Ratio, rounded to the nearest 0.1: 1.4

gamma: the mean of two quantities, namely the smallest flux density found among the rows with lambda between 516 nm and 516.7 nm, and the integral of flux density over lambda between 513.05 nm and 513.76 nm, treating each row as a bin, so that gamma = 14.7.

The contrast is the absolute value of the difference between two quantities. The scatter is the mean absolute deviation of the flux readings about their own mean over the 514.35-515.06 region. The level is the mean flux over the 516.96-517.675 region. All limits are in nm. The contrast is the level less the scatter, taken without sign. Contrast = 12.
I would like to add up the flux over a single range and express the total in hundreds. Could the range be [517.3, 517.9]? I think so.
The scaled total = 0.66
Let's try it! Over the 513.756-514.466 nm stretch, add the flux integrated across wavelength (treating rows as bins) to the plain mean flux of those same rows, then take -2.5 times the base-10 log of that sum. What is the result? -3.84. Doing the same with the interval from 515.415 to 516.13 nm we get -3.88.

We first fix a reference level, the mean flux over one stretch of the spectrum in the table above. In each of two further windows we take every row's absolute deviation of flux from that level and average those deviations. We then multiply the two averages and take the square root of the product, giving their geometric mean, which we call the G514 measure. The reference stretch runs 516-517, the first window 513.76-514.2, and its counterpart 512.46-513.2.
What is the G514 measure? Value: 1.73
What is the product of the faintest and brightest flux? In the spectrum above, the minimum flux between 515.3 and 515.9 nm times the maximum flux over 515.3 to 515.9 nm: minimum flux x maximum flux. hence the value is 337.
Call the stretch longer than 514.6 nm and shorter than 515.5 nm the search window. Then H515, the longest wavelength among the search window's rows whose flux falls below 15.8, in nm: 515.355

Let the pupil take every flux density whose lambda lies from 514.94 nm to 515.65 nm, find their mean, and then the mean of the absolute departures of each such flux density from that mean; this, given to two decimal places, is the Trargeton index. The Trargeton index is 1.06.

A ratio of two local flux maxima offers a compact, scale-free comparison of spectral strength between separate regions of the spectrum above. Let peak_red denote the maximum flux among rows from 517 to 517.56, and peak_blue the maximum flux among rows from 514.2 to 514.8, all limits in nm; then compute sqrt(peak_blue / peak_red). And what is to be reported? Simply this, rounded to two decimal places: 1.24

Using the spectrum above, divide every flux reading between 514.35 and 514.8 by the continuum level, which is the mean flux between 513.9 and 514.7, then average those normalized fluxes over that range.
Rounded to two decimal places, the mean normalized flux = 0.95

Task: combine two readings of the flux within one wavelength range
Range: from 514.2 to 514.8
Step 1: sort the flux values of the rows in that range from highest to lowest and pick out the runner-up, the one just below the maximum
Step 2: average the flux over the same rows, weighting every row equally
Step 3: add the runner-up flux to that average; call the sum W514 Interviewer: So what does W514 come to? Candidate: 38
